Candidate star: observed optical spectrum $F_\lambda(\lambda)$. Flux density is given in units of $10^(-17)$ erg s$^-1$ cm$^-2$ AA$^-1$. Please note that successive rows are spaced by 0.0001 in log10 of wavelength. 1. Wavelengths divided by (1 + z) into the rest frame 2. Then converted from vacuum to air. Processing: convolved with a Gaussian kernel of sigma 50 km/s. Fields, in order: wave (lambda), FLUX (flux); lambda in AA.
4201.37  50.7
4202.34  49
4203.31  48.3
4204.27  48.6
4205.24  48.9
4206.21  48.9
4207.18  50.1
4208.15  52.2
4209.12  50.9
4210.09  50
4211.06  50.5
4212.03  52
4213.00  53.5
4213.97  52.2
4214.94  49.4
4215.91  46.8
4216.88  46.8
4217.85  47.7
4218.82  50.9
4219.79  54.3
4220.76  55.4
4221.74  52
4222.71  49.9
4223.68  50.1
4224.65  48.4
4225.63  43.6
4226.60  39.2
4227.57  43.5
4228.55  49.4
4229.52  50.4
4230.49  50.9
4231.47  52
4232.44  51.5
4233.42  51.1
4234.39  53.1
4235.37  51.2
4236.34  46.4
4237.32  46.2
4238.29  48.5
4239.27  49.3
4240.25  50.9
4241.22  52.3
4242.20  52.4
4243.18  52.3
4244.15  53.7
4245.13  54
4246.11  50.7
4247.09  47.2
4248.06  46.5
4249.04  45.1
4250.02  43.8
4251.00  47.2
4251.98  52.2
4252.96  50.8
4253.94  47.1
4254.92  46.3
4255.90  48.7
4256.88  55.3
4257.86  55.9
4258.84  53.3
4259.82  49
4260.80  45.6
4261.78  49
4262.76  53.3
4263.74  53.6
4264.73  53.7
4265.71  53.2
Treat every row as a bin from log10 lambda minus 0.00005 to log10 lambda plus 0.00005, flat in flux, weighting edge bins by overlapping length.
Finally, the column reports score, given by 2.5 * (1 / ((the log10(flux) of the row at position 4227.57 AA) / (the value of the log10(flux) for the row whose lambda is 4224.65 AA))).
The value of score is 2.57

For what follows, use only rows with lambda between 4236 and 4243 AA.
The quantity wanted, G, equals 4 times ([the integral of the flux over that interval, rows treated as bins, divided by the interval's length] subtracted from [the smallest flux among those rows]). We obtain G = -13.5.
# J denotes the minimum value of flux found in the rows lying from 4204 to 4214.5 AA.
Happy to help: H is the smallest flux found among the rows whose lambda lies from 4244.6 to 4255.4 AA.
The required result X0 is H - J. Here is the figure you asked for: -5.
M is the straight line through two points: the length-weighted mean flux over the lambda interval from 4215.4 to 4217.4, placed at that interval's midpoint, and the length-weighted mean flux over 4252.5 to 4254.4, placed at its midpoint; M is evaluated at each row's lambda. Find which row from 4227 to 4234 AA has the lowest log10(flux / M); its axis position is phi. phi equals 4227.57 AA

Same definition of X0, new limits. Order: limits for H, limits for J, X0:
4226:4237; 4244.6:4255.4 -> -5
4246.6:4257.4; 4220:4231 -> 5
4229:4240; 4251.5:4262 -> 1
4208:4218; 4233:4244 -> 1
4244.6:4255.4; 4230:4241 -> -2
